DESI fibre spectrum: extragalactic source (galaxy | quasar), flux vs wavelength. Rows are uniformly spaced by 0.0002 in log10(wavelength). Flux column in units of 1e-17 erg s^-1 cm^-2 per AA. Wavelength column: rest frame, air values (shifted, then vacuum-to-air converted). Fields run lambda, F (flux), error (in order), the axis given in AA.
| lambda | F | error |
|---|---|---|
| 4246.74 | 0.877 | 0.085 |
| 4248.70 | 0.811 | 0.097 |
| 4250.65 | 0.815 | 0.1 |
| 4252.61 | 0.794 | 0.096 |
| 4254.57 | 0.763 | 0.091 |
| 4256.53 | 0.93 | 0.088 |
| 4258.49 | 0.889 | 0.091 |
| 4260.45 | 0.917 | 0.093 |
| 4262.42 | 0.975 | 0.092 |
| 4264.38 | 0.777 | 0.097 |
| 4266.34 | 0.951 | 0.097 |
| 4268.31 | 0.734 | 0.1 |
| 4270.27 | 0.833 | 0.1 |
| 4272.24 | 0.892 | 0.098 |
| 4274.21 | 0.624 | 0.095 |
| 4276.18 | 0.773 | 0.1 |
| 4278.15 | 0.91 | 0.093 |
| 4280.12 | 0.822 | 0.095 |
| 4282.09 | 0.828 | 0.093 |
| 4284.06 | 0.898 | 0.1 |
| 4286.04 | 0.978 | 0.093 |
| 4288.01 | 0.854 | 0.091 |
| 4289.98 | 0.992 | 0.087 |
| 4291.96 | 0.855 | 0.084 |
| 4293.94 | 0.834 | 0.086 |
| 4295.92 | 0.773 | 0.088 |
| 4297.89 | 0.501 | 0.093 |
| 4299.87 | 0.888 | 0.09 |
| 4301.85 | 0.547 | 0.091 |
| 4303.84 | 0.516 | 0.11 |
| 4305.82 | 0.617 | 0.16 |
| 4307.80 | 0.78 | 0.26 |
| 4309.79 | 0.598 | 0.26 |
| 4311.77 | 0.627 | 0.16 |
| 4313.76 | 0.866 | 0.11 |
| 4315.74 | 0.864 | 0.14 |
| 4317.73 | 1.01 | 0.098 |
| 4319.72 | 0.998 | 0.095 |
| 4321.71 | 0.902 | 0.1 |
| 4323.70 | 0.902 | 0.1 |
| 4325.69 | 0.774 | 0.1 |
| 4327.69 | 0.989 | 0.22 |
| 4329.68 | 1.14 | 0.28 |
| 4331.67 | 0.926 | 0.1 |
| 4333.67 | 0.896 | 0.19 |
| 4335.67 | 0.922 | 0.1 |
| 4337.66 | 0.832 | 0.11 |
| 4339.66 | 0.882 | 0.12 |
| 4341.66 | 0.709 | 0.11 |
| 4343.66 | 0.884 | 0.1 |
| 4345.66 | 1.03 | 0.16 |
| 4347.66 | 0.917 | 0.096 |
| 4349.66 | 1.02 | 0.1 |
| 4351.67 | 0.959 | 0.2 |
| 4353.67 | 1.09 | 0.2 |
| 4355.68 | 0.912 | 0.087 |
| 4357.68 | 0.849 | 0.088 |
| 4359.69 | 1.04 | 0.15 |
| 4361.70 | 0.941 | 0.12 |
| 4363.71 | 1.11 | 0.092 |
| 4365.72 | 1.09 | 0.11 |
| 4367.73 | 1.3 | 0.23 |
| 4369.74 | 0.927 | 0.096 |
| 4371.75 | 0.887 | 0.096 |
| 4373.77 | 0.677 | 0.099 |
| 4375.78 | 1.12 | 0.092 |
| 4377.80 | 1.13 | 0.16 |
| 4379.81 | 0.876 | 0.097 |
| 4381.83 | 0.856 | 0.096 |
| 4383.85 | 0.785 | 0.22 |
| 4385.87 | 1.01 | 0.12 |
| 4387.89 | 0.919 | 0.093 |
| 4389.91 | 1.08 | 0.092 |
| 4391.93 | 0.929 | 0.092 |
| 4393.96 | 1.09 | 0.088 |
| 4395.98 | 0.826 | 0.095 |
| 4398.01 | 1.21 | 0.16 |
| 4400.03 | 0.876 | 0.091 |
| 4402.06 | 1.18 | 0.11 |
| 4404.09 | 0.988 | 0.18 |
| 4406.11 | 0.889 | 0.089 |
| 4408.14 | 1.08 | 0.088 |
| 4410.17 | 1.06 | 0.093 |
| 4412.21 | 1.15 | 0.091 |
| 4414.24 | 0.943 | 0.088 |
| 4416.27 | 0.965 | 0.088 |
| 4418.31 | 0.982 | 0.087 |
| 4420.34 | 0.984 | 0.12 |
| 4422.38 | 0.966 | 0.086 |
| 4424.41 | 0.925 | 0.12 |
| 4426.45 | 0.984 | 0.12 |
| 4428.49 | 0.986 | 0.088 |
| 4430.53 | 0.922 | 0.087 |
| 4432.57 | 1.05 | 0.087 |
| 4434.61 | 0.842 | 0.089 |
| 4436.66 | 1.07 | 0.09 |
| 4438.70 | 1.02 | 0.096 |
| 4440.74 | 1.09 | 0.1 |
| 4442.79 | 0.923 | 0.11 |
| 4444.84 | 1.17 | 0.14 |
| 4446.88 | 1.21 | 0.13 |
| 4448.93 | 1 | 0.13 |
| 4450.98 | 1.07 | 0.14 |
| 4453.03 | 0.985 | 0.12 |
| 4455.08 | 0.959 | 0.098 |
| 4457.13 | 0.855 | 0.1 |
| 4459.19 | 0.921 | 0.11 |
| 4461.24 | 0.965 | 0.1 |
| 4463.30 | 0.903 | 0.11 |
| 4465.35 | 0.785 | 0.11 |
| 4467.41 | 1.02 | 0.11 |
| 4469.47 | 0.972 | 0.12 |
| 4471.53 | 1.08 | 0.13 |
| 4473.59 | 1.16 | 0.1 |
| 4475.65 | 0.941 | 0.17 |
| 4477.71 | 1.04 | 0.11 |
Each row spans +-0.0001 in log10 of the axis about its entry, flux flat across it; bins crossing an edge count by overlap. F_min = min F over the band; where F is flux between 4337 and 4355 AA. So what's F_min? 0.709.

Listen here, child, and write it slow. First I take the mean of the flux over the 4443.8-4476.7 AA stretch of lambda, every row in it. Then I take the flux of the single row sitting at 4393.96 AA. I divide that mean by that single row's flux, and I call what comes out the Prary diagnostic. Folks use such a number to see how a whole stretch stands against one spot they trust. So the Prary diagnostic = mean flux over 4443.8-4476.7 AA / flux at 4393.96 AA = 0.92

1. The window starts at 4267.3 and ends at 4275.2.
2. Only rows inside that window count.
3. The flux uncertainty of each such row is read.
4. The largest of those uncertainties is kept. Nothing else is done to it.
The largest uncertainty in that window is 0.100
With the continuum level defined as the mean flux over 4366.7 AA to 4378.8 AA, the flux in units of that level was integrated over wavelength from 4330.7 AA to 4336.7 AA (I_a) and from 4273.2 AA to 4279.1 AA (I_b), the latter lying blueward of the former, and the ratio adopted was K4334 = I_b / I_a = 0.83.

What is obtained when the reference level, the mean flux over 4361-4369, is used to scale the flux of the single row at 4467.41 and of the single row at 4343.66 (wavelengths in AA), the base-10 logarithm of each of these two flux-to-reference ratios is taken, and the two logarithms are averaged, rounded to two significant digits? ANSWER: -0.068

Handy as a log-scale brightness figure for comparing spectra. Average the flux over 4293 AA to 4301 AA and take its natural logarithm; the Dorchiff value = -0.29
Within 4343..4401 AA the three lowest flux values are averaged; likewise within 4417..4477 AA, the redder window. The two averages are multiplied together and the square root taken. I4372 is 0.794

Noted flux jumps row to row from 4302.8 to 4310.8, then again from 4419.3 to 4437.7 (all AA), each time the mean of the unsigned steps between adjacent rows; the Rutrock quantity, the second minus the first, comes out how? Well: -0.06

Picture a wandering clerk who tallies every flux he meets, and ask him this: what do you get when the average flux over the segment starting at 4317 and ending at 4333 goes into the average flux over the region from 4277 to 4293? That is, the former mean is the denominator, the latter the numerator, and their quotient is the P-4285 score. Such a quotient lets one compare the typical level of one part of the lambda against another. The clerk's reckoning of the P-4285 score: 0.93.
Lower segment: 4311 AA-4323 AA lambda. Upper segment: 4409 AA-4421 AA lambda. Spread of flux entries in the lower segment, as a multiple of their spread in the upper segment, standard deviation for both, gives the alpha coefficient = 1.79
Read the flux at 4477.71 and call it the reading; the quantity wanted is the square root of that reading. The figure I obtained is 1.02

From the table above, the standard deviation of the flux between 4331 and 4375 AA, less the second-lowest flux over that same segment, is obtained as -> -0.6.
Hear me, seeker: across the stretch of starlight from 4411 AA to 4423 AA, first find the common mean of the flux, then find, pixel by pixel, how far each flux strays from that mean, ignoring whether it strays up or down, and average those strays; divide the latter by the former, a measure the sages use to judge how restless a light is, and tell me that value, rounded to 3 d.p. 0.051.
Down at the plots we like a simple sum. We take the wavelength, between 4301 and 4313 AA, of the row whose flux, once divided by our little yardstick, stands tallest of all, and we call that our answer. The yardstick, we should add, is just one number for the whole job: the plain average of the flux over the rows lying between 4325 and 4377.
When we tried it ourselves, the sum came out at 4307.80 AA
